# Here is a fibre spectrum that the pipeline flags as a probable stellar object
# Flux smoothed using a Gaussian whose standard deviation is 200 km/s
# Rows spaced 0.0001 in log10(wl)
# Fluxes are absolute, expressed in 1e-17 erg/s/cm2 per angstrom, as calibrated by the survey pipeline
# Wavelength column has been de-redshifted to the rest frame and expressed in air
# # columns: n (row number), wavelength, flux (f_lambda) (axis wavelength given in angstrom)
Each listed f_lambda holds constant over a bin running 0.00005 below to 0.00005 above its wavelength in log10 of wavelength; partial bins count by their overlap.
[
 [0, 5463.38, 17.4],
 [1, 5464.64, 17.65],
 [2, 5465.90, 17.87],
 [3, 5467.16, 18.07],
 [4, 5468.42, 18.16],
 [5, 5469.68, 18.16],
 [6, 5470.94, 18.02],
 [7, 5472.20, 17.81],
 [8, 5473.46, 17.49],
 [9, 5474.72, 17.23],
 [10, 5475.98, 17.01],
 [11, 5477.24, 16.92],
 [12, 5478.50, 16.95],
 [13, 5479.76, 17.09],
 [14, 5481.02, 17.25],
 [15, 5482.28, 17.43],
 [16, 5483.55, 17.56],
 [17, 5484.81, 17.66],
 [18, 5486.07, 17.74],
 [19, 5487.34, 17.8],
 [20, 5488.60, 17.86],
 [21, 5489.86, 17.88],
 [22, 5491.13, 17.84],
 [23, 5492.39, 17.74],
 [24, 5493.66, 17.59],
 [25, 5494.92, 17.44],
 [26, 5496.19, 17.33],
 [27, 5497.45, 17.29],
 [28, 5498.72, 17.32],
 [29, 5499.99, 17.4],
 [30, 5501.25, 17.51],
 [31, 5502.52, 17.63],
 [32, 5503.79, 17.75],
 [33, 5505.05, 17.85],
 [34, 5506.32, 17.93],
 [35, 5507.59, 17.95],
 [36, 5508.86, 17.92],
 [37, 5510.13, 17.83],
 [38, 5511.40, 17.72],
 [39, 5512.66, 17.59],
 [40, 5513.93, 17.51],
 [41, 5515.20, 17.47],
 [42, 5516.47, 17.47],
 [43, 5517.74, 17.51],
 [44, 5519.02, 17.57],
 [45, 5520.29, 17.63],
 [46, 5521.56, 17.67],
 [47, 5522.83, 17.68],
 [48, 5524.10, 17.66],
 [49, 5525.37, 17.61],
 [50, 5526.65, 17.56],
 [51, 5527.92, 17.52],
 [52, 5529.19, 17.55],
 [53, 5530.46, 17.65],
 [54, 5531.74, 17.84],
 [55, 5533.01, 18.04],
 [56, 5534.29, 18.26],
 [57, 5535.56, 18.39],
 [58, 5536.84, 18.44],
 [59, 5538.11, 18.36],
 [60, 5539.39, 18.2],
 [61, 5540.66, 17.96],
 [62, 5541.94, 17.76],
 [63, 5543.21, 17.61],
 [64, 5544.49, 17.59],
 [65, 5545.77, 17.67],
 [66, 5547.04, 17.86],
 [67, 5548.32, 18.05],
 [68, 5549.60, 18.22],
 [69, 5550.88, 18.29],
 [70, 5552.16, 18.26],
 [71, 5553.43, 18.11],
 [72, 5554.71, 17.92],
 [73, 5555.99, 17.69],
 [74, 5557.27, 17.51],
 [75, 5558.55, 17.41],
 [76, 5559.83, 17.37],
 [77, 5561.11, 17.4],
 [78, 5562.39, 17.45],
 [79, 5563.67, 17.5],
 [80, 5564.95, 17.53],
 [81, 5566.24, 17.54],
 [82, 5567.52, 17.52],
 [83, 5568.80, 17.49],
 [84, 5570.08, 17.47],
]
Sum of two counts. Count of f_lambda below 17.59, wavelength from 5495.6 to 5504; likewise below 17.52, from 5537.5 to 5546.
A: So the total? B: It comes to 5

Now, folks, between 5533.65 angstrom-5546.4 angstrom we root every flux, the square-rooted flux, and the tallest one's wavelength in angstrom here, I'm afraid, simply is 5536.84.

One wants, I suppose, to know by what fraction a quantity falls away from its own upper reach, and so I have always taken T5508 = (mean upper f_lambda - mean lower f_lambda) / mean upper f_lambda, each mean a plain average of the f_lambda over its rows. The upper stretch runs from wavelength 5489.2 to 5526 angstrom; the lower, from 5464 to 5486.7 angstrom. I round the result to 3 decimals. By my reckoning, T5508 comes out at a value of 0.004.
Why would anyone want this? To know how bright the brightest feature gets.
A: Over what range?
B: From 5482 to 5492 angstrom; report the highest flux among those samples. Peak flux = 17.88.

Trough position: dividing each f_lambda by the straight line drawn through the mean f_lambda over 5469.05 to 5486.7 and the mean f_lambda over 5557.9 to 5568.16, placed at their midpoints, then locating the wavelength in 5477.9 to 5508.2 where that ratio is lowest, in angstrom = 5478.50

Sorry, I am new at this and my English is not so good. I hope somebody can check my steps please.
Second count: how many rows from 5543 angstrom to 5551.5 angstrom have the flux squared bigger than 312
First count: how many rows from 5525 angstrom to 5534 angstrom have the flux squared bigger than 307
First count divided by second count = 1.2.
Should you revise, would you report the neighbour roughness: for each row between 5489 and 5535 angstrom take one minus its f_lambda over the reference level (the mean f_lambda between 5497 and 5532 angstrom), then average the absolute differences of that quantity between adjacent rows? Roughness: 0.0046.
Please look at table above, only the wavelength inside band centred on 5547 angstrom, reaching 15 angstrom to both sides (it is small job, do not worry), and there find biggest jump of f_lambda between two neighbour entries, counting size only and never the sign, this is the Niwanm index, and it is 0.24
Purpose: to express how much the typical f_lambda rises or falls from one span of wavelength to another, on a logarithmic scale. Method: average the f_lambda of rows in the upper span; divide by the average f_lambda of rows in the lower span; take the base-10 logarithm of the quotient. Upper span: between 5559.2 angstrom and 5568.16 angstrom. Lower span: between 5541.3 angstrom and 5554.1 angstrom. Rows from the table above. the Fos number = -0.012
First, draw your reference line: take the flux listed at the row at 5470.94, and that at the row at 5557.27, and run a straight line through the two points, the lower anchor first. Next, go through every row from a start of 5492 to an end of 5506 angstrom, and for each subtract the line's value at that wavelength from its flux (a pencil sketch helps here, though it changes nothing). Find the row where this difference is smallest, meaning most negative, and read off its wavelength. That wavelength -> 5497.45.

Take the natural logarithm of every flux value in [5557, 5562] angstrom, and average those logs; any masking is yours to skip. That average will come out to 2.858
